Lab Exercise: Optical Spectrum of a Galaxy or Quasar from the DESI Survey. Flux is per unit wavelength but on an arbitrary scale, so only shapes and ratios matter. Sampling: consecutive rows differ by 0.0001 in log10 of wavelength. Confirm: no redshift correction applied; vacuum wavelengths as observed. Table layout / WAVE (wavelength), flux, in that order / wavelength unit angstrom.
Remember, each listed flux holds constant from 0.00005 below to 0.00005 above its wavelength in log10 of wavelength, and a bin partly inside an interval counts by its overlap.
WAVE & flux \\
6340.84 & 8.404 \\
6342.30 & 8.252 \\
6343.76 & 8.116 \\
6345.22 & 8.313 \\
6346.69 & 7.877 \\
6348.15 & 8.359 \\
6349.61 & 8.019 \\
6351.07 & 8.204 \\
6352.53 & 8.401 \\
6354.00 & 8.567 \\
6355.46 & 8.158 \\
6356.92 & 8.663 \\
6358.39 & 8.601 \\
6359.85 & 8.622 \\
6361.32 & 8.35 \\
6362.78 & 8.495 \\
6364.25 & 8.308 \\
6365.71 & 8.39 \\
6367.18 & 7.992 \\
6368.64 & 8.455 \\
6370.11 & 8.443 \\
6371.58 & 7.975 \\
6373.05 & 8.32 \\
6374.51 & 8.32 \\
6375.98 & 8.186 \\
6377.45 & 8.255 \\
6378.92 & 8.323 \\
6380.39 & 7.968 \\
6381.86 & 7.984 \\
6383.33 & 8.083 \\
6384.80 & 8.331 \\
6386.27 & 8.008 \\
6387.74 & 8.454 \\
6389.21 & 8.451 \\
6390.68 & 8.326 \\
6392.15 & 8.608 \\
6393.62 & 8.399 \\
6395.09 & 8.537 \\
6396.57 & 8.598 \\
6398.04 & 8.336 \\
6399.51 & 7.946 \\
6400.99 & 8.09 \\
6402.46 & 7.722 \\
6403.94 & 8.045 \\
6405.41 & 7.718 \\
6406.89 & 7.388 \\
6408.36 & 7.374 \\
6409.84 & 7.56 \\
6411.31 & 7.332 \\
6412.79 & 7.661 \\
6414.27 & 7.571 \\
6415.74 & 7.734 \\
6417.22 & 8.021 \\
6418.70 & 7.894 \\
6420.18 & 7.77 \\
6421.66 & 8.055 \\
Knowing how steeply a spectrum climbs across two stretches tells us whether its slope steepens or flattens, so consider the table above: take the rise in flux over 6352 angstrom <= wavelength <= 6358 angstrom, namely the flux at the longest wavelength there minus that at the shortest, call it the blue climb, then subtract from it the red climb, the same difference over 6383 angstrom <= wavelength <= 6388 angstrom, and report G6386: -0.11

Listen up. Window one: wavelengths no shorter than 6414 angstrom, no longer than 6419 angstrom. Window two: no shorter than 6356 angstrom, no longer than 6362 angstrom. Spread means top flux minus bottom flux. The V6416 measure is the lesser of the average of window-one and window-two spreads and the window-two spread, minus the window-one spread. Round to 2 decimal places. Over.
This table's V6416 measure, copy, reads -0.14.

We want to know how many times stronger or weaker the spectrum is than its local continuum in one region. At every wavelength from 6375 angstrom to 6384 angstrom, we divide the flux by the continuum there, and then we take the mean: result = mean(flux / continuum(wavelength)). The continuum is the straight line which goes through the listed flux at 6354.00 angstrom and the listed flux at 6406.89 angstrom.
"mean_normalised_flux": 1.02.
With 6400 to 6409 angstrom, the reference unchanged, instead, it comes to 1.04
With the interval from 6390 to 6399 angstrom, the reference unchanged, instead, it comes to 1.10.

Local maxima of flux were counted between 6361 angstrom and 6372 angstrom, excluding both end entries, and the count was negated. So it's -3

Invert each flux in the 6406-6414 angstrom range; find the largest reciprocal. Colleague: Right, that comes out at 0.136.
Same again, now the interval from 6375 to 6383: 0.126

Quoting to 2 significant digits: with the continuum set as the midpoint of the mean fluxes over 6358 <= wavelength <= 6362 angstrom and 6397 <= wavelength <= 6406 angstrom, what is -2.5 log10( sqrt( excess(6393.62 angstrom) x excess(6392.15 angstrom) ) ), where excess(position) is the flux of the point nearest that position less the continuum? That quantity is 1.6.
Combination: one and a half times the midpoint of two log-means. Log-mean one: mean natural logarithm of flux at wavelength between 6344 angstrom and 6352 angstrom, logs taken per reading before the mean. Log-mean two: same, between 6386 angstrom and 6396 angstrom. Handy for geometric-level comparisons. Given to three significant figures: 3.17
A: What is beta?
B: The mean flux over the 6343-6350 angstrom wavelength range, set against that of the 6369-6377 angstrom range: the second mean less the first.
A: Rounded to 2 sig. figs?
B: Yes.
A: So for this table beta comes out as 0.11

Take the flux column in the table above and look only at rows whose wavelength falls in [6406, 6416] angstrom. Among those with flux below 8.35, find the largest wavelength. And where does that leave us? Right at 6415.74 angstrom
